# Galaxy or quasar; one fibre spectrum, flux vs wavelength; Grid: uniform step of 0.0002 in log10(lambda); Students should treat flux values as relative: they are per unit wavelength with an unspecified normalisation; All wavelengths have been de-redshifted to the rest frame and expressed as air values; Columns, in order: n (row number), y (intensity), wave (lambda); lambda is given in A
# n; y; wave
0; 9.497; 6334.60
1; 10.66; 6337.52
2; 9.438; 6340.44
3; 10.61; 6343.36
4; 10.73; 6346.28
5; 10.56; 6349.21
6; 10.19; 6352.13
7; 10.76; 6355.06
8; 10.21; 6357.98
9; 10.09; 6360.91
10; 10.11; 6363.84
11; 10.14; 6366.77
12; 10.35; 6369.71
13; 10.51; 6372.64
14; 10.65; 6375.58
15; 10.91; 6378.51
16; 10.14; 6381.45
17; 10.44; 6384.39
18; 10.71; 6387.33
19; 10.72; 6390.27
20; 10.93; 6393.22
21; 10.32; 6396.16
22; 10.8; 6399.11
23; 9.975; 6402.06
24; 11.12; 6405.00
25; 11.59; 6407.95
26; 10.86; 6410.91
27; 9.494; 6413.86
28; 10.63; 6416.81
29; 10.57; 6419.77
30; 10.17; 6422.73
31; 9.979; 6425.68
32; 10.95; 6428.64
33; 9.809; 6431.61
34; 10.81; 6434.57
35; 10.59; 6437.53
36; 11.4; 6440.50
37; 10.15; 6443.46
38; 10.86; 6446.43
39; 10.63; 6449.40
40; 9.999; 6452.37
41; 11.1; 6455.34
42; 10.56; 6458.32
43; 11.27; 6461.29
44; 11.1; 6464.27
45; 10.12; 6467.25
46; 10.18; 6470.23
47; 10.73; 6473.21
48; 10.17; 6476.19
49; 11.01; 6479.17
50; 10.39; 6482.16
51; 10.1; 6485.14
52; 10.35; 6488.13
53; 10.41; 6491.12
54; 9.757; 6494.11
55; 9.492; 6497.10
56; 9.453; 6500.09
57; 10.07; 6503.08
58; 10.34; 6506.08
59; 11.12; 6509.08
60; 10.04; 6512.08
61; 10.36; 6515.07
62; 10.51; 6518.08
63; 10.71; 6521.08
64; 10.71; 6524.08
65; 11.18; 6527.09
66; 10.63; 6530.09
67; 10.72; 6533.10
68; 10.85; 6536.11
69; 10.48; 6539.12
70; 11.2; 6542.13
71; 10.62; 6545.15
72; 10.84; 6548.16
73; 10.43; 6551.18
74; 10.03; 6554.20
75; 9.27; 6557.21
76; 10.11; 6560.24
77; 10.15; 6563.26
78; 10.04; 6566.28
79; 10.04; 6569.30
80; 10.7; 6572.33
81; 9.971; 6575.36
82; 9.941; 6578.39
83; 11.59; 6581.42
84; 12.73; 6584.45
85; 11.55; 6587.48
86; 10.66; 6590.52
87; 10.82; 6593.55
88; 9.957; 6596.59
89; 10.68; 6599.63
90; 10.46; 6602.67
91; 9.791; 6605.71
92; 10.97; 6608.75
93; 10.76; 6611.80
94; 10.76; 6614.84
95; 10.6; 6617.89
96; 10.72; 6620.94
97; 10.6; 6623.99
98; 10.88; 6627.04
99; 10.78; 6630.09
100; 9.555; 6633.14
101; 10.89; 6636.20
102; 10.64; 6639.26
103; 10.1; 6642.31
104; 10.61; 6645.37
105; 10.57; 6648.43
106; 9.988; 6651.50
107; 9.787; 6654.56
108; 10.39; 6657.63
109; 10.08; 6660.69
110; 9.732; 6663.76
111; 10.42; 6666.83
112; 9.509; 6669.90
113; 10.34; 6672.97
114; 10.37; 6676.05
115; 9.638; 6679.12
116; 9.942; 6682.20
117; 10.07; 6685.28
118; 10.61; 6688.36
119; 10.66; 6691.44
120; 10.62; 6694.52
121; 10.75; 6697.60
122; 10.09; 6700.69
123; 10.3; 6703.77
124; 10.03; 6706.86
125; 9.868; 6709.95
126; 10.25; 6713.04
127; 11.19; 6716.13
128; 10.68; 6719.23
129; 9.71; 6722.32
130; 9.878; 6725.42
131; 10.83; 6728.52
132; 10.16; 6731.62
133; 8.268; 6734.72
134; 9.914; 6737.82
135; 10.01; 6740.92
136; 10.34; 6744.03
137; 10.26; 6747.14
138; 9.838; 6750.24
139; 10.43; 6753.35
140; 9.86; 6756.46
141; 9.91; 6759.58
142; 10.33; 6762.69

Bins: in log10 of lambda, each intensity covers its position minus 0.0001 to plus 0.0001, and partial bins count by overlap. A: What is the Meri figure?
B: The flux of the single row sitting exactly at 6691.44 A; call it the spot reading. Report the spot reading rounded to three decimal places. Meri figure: 10.660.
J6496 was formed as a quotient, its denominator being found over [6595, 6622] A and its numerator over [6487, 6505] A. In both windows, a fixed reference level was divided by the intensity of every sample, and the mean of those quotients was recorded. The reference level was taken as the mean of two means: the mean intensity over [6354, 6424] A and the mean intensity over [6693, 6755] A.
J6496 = 1.06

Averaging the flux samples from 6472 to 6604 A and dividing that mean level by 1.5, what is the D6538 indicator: 6.99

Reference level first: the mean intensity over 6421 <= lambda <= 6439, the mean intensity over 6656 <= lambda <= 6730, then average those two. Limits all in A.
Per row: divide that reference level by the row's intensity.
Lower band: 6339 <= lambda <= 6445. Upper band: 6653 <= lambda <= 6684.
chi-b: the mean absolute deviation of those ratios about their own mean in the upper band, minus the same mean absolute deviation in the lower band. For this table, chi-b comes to -0.005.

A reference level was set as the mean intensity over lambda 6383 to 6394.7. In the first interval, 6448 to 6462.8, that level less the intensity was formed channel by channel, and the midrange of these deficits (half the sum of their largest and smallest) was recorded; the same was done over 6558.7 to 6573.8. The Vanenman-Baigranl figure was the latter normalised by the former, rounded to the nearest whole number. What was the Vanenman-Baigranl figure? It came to 5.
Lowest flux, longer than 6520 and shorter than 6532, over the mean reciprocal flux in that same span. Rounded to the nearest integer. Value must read 115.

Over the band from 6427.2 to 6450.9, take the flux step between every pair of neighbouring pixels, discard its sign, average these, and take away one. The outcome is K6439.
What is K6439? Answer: -0.23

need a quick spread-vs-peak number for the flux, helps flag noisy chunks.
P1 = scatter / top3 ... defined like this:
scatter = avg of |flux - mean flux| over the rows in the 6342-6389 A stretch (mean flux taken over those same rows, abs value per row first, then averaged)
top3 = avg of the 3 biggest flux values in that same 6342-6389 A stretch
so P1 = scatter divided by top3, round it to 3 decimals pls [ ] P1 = 0.022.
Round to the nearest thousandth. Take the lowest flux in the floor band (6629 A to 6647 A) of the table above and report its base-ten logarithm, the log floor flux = 0.980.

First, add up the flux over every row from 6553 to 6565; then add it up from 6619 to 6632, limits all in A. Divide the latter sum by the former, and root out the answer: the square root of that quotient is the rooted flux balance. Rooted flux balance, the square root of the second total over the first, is 1.042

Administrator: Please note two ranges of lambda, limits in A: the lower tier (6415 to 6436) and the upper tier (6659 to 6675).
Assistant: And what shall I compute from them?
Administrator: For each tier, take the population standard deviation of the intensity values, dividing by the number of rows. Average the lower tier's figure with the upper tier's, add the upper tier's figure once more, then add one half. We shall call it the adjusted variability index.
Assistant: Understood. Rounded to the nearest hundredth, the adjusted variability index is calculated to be 1.22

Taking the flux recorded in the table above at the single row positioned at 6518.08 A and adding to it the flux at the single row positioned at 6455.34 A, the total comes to 21.6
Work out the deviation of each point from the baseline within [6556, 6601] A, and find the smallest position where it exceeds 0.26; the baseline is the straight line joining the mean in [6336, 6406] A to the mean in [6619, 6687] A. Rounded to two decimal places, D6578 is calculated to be 6572.33 A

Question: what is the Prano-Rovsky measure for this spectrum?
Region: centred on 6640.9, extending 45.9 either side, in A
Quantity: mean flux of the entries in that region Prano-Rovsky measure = 10.3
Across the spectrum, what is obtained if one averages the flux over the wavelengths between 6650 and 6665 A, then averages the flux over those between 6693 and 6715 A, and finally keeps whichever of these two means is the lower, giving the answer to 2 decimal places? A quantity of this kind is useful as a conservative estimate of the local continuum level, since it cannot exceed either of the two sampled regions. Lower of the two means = 10.00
